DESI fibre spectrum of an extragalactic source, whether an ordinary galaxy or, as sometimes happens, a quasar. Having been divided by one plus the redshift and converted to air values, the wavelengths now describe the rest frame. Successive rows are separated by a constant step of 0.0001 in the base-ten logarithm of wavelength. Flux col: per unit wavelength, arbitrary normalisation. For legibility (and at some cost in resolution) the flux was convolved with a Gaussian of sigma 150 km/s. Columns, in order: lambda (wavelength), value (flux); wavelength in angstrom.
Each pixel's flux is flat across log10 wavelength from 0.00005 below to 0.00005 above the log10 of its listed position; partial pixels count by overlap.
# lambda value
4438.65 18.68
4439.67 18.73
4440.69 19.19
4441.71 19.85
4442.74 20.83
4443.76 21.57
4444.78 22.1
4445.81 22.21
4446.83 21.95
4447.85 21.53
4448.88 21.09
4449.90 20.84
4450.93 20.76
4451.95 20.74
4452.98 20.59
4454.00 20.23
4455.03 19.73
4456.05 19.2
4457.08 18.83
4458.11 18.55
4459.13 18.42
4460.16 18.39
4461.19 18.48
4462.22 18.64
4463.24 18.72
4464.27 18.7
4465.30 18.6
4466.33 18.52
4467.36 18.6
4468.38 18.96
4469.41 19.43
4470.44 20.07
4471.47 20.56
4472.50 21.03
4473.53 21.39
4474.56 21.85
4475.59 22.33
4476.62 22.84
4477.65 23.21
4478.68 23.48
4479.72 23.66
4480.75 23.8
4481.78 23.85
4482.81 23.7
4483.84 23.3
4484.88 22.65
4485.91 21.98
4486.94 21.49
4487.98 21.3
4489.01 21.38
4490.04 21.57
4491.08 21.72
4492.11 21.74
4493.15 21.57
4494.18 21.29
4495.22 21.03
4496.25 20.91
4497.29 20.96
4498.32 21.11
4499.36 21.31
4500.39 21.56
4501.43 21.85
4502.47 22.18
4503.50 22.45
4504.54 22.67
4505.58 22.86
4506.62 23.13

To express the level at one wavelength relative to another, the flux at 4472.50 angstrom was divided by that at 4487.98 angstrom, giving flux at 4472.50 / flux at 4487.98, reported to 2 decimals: 0.99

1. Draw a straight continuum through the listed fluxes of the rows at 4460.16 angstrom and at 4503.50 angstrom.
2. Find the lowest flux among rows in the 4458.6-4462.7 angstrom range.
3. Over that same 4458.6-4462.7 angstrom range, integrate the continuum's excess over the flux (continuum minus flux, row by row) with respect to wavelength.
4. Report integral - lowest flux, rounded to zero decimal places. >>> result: -19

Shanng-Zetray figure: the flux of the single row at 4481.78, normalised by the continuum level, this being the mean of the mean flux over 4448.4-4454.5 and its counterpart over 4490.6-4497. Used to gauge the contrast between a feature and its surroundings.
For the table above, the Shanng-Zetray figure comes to 1.13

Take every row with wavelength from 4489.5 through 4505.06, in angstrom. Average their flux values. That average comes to 21.6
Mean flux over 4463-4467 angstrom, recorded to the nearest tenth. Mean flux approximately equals 18.6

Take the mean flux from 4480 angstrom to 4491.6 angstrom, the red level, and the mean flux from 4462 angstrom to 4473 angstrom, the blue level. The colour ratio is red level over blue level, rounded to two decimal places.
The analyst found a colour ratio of 1.16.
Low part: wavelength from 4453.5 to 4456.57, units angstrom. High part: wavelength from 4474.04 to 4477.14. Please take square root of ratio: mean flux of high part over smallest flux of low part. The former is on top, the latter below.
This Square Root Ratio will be 1.08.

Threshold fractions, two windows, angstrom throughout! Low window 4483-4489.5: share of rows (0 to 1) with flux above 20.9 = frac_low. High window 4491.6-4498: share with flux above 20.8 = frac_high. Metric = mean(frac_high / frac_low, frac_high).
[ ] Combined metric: 1.00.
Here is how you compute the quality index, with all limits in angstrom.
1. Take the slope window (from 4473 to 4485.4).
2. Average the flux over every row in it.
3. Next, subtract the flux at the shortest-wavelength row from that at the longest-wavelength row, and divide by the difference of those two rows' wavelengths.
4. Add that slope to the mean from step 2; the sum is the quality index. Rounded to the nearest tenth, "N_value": 23.1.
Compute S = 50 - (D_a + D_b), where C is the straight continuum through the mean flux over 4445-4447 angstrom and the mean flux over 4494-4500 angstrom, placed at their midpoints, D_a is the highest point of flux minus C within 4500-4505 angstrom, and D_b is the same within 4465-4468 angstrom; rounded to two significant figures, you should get 51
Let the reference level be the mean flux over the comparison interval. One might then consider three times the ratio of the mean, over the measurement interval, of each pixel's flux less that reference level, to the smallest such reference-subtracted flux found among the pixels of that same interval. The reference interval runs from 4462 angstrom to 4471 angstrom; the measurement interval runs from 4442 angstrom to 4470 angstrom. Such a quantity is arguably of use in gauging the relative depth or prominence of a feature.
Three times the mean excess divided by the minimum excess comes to -5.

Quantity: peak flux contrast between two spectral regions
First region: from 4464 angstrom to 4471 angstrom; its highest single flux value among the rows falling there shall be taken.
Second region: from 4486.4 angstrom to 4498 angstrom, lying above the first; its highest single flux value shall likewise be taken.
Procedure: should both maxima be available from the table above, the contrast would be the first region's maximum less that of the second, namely -1.7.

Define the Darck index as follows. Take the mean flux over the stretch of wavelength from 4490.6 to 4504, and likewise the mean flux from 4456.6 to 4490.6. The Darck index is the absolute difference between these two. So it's 0.66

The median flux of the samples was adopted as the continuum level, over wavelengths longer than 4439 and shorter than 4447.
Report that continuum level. 21.2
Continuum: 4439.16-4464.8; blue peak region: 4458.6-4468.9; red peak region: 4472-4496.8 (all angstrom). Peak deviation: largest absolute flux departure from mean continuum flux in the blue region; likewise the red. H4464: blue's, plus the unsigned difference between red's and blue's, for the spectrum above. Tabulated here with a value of 3.9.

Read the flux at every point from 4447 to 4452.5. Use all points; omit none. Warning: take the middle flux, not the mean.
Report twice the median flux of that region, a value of 42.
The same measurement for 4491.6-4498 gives 42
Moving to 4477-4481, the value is 47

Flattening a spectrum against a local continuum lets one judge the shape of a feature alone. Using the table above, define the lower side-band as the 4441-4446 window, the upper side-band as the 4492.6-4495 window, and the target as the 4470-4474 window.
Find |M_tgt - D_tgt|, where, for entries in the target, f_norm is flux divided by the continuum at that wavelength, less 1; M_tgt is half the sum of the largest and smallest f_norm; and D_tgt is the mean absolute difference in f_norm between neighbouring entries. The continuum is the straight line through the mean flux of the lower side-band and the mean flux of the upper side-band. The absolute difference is 0.05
